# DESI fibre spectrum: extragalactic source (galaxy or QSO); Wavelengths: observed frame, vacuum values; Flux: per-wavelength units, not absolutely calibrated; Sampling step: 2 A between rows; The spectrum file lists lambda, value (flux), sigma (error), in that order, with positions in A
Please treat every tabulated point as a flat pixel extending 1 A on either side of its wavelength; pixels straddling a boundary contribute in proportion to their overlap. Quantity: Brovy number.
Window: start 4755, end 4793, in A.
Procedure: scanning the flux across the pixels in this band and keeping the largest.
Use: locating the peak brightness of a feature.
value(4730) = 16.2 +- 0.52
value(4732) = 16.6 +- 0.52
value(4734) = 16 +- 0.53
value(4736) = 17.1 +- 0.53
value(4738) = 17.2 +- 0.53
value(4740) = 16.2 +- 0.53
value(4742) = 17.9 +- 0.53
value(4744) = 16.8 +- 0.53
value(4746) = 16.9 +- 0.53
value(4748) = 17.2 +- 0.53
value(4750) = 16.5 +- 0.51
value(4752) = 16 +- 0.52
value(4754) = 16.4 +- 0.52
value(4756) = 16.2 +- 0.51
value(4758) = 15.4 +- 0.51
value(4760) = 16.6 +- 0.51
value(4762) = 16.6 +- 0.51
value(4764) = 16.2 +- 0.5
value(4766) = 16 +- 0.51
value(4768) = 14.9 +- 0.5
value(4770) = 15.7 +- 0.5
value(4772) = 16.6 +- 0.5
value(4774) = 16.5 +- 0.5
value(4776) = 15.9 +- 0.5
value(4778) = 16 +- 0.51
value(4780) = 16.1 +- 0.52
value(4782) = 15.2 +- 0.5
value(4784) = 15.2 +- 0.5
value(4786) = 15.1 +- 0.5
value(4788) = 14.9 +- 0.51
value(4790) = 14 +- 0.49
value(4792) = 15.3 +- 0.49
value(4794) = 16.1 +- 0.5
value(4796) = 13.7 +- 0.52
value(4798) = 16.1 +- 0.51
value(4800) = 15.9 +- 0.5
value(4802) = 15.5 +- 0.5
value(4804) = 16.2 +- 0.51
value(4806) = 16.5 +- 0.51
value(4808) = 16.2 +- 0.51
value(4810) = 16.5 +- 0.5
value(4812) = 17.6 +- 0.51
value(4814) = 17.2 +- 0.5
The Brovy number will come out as 16.6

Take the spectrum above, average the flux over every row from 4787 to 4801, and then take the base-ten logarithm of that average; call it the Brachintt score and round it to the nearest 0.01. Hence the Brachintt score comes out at 1.18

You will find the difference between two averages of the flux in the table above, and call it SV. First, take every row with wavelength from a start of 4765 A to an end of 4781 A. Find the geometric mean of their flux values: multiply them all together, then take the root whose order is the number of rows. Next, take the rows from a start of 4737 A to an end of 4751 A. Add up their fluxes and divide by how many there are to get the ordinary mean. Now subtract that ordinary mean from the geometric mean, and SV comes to -1.0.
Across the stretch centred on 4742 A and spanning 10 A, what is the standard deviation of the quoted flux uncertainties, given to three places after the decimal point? 0.000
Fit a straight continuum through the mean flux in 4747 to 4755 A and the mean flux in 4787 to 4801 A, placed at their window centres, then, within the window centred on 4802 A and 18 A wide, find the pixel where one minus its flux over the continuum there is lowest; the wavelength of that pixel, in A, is 4810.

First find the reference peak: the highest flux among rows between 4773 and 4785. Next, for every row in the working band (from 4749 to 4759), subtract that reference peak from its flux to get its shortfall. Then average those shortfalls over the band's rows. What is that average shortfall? -0.40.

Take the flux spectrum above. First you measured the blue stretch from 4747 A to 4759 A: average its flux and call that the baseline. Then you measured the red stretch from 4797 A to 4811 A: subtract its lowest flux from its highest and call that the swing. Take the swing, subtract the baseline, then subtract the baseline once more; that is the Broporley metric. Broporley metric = -31.6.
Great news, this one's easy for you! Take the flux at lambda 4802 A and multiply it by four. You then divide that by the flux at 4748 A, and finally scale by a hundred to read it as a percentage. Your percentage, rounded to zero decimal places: 360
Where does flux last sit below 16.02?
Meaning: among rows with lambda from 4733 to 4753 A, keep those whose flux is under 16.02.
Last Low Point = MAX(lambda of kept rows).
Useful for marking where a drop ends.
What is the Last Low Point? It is 4752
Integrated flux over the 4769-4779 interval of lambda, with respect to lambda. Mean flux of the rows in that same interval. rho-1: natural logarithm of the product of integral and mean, 7.87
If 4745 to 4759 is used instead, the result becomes 8.23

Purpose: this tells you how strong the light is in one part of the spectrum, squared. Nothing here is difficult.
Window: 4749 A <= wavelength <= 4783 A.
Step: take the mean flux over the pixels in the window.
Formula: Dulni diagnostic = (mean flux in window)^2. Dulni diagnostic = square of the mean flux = 258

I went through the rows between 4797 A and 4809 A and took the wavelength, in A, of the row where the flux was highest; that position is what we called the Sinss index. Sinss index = 4806 A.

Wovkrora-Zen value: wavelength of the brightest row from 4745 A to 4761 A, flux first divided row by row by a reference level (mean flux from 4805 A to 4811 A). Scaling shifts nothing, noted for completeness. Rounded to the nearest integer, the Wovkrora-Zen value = 4748 A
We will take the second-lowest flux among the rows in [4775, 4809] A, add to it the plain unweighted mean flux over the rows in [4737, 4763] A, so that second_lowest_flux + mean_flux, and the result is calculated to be 30.6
